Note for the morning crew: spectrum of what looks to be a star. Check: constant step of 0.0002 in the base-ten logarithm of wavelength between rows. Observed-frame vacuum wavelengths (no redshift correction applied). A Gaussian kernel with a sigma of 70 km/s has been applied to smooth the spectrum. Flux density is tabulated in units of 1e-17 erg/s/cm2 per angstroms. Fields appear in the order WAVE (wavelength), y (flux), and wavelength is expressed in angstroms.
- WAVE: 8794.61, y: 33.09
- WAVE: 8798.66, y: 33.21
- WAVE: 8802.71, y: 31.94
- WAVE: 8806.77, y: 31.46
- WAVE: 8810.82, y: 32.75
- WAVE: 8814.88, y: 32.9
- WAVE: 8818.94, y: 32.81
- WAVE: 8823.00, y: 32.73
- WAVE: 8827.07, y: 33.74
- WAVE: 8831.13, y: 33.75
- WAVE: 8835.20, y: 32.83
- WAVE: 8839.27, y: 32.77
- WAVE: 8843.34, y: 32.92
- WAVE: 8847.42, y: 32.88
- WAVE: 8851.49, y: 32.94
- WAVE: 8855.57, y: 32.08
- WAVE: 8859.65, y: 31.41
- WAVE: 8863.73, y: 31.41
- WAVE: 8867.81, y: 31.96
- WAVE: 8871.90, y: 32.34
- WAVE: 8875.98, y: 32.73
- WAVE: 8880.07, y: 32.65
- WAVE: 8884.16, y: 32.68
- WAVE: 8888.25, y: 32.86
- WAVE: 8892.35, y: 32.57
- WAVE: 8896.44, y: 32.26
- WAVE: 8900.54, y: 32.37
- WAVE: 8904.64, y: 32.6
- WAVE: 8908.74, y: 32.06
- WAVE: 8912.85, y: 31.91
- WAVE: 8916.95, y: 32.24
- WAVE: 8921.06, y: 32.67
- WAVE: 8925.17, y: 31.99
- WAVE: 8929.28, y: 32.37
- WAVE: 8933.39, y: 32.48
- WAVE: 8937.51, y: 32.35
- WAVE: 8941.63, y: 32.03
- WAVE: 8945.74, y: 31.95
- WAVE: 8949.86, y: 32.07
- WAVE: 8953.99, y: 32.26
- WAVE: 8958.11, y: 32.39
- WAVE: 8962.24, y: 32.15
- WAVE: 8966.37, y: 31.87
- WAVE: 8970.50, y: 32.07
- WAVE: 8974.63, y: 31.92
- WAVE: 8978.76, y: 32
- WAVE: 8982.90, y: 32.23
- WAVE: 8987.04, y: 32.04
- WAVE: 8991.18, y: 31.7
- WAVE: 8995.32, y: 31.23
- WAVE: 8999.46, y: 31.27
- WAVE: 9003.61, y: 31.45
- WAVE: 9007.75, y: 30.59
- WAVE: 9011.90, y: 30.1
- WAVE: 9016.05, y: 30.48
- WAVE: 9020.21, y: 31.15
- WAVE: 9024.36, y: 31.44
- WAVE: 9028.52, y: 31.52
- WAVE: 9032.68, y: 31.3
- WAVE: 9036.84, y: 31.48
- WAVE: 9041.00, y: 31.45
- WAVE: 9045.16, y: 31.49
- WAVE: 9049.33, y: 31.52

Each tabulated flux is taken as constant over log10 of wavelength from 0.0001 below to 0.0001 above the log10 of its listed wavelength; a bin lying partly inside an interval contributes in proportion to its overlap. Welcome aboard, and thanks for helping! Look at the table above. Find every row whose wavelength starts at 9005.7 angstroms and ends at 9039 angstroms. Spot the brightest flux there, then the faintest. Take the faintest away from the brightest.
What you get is 1.4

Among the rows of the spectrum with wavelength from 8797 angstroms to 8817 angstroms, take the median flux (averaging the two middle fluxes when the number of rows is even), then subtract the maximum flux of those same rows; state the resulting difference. -0.46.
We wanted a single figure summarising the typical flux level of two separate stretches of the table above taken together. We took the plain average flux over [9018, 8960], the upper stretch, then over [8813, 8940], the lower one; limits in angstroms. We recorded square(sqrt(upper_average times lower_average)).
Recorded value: 1025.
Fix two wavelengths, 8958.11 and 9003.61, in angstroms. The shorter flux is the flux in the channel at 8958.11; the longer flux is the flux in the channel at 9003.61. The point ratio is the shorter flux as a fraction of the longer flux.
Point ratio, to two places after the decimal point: 1.03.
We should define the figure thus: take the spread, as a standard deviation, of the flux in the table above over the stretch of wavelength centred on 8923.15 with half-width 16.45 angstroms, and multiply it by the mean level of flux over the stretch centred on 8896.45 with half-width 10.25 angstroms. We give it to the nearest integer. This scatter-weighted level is 8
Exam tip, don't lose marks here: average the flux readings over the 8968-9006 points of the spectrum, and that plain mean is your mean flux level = 31.8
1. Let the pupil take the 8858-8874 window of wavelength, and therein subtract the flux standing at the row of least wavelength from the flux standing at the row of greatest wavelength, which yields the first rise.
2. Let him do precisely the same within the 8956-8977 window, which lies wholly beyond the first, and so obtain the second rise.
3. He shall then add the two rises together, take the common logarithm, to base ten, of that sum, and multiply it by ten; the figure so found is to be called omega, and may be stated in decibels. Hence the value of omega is -3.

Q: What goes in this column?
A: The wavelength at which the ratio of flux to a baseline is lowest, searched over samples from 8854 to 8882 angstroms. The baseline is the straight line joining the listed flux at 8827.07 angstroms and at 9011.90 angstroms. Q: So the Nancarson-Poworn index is 8859.65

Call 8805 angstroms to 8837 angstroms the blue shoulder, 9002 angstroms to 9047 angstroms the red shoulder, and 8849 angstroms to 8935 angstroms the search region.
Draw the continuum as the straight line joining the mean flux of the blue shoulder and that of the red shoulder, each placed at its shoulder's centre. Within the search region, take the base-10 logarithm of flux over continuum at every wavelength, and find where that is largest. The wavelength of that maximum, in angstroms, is 8921.06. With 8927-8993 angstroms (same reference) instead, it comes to 8982.90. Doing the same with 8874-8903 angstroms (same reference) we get 8888.25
